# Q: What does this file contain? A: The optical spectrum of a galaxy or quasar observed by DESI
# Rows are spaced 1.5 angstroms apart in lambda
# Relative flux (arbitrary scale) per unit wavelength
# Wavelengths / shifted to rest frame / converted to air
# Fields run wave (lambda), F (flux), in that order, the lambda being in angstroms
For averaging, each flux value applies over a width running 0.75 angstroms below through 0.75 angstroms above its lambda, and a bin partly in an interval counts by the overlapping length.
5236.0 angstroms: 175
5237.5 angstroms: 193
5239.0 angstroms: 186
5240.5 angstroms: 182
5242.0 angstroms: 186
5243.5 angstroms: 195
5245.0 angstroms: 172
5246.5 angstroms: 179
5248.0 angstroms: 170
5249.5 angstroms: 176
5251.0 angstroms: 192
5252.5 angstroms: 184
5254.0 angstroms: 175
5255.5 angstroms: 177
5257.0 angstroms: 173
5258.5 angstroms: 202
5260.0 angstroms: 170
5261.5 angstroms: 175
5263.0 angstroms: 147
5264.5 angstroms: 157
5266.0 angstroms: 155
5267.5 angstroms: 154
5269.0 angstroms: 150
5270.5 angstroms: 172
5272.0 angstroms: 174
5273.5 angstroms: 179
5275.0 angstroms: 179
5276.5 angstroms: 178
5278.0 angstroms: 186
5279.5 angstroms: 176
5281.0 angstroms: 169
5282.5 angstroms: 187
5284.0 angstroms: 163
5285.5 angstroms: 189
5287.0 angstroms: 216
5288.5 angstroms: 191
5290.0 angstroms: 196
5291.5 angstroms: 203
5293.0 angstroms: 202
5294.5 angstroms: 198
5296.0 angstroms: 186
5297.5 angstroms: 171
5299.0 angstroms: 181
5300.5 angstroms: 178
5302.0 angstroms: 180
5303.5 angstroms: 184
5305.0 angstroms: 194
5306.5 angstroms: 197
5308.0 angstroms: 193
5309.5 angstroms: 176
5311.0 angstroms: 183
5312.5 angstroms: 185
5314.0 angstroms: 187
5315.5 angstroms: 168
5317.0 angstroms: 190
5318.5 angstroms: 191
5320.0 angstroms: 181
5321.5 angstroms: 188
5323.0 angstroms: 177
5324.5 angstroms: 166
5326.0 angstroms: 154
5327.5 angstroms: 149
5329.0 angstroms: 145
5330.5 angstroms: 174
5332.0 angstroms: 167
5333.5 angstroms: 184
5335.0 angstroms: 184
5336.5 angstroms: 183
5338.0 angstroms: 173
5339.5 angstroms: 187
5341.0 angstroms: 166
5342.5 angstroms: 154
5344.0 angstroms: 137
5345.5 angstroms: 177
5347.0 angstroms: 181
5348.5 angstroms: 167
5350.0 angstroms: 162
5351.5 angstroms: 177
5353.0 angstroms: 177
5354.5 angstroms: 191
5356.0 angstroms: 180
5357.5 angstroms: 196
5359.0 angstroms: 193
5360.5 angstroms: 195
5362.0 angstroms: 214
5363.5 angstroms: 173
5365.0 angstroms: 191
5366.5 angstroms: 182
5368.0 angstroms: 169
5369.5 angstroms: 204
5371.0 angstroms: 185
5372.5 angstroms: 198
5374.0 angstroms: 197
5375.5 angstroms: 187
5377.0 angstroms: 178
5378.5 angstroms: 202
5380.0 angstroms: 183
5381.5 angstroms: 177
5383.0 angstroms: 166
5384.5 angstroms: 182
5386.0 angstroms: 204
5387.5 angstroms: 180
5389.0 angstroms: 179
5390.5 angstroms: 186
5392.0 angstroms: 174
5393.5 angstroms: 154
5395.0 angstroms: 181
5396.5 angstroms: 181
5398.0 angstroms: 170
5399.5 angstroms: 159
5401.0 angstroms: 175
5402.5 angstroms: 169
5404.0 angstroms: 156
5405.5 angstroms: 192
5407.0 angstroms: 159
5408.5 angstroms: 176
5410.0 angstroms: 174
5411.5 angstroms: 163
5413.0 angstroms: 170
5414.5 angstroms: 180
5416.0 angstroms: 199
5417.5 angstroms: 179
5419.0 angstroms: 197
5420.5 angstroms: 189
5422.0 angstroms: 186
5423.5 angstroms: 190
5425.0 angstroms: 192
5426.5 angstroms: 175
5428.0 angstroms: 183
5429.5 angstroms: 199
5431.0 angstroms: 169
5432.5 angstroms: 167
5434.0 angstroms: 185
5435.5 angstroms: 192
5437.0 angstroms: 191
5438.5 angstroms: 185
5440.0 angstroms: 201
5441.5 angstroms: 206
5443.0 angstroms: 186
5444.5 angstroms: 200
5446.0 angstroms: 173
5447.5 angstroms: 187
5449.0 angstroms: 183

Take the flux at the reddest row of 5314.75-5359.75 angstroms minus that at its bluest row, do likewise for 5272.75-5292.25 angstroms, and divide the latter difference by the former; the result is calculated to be 1.0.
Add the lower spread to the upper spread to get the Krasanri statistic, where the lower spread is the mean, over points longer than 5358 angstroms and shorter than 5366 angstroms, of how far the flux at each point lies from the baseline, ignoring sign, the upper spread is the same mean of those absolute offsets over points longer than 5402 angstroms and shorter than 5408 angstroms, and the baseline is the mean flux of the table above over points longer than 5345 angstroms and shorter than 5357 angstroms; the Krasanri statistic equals 33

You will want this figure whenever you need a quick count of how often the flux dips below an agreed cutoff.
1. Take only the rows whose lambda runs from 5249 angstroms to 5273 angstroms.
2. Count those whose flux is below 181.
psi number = 13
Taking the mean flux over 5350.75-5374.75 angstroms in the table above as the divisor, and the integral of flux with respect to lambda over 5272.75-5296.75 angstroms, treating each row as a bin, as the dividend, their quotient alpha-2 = 23.8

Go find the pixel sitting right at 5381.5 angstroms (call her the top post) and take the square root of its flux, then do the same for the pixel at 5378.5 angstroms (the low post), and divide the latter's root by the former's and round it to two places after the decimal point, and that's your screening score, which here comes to 1.07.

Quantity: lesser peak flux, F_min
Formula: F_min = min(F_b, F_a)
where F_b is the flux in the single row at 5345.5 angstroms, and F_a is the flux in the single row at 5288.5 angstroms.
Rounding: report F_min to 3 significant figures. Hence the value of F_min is 177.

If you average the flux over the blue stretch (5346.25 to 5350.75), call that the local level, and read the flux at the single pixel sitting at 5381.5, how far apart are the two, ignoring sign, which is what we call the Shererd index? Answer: 7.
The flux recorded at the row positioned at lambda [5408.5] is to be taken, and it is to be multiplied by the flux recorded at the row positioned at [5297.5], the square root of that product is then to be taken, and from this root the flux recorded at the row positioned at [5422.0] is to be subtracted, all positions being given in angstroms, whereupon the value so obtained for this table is -12.5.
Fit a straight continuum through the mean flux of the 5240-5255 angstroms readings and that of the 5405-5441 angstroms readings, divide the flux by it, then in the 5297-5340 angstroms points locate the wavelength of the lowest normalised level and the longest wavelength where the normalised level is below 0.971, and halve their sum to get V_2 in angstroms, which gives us 5333.5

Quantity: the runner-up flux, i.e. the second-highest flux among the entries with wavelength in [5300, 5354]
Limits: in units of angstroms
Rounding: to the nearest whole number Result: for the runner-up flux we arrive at 194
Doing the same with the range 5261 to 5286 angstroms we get 187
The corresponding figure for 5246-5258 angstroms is 184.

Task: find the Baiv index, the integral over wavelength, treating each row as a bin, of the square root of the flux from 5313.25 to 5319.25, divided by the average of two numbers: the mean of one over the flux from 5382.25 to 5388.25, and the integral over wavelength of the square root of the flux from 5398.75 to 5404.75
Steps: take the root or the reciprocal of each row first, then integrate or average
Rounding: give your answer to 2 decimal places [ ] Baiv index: 2.11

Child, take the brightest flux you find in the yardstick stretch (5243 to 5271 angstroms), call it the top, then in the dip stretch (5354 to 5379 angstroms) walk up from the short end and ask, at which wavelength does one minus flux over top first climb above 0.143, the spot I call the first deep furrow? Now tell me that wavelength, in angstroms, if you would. 5363.5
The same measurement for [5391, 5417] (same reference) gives 5393.5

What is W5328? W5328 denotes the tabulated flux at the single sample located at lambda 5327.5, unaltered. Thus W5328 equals 149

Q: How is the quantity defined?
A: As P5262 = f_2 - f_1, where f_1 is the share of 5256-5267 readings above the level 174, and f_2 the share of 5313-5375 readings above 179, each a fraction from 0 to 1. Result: 0.3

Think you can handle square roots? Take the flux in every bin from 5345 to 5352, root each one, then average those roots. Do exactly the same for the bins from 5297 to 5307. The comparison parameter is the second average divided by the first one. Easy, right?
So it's 1.03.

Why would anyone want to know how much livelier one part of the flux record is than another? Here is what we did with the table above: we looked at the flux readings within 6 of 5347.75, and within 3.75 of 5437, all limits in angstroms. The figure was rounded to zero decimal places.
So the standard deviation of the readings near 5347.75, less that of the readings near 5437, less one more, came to 7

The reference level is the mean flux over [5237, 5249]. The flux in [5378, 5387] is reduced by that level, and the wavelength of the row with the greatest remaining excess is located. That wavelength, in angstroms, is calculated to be 5386.0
